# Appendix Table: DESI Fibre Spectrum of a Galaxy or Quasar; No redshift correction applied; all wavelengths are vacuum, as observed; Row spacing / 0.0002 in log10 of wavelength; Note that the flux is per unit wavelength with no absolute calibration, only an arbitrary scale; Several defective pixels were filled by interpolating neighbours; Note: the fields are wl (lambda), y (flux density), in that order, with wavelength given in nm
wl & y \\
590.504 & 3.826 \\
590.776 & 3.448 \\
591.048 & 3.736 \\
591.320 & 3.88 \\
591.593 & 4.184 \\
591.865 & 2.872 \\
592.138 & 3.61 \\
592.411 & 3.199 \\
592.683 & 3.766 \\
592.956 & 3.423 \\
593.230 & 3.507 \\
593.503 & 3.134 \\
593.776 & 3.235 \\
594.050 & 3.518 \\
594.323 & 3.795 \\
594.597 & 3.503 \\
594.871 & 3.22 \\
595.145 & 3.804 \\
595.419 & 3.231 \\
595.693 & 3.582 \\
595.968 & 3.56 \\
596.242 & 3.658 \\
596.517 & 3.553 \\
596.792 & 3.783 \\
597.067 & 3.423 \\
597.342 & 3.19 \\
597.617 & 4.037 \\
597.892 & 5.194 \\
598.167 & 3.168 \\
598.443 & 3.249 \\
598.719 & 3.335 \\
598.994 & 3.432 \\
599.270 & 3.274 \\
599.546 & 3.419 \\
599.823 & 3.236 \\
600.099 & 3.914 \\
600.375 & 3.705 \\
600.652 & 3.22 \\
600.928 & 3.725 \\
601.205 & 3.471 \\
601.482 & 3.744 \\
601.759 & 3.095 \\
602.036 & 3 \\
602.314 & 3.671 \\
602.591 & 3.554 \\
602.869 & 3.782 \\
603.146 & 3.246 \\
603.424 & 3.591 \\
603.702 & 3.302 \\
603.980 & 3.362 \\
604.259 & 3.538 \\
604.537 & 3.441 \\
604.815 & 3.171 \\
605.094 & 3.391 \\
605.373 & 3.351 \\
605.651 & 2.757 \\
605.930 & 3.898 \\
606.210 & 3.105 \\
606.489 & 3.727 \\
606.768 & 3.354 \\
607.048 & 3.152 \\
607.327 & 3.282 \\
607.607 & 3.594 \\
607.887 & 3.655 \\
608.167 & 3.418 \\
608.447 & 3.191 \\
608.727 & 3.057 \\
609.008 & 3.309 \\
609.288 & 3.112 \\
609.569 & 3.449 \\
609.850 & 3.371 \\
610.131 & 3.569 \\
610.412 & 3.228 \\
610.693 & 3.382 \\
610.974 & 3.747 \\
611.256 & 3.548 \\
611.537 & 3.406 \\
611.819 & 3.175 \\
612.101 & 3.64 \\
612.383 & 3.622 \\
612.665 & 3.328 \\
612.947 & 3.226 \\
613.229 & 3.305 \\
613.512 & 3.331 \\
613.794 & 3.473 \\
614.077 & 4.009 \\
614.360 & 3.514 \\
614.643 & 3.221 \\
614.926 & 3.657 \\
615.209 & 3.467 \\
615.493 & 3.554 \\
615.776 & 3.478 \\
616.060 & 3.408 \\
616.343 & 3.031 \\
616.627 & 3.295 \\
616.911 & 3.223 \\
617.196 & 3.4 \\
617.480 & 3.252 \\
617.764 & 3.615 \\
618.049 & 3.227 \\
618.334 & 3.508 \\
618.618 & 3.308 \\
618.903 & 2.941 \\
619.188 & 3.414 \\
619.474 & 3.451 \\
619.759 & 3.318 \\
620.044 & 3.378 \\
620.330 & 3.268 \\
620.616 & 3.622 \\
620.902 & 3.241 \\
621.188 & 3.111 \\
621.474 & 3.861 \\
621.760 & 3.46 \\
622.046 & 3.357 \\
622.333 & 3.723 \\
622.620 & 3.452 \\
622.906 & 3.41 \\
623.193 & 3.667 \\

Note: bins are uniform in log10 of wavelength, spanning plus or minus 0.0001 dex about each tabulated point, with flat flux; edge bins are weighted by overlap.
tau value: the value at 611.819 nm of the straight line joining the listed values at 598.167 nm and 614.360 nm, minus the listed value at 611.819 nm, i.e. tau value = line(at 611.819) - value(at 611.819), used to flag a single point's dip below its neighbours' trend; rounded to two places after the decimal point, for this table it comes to 0.28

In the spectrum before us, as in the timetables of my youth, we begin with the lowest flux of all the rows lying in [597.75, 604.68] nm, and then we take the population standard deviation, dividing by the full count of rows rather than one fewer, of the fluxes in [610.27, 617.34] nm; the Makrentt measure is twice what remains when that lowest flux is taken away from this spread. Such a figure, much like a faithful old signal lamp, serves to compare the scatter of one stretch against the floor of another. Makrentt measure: -5.59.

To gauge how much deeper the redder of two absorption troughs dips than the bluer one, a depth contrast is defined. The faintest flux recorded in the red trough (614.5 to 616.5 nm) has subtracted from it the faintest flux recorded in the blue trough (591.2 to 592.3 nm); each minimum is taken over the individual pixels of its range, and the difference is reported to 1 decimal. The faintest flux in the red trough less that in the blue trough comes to 0.2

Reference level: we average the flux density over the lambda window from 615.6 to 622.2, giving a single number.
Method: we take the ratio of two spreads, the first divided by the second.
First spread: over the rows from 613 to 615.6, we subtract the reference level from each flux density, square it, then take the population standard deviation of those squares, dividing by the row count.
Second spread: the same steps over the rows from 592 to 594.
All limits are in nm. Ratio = 2.5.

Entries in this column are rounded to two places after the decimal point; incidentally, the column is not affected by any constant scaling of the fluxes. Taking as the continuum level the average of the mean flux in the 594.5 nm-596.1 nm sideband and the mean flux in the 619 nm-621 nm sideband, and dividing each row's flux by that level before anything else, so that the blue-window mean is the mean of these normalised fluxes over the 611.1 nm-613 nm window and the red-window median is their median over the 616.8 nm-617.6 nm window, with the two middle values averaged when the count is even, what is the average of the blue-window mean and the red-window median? 0.97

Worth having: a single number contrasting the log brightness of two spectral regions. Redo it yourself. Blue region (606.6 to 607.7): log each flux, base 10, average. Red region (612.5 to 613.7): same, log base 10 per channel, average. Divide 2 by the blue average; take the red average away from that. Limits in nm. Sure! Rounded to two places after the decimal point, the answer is 3.30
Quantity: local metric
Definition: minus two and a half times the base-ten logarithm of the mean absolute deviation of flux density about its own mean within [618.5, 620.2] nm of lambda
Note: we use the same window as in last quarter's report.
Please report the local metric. 2.30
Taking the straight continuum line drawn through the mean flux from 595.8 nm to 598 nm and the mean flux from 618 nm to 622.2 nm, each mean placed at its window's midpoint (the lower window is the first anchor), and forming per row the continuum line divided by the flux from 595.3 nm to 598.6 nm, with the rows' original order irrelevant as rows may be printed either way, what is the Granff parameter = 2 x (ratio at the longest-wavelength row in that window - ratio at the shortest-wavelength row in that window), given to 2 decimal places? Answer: -0.05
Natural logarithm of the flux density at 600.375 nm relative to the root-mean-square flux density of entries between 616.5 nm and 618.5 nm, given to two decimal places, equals 0.10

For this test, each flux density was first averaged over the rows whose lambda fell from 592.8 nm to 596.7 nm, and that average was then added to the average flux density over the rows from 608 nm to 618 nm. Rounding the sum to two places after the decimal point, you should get 6.88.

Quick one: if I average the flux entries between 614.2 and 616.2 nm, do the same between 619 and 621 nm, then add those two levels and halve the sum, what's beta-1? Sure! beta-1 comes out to 3.43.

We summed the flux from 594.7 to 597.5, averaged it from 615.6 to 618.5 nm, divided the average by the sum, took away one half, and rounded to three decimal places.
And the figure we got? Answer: -0.404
